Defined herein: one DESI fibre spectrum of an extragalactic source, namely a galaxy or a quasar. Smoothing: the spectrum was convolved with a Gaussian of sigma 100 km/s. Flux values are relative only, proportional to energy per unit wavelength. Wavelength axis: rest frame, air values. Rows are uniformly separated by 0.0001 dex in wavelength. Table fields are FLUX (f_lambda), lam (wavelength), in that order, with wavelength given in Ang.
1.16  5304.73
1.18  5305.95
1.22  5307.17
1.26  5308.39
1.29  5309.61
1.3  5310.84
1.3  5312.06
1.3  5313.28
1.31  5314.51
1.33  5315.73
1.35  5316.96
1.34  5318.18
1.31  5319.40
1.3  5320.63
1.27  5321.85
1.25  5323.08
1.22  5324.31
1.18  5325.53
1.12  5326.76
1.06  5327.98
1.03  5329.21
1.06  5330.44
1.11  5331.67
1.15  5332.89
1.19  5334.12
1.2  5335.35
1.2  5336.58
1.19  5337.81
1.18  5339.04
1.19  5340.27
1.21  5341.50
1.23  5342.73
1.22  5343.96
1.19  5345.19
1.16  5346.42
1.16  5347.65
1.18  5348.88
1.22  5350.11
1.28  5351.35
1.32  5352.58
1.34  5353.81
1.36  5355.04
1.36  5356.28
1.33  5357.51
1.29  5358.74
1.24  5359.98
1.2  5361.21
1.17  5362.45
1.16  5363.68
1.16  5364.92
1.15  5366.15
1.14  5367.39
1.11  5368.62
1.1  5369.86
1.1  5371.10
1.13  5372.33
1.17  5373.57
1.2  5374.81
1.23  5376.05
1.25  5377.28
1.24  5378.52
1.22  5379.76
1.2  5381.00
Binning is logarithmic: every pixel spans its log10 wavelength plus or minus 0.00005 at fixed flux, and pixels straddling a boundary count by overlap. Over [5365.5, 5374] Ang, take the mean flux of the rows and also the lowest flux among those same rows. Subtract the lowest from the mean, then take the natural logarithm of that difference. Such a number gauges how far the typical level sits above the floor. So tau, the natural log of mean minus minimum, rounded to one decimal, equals -3.6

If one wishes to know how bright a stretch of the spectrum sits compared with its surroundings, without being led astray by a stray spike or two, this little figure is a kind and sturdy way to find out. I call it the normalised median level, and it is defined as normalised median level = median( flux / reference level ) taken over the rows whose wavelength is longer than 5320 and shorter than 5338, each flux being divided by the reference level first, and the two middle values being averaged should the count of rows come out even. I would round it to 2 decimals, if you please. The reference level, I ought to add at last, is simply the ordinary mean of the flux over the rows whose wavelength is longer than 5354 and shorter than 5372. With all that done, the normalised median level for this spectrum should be 0.99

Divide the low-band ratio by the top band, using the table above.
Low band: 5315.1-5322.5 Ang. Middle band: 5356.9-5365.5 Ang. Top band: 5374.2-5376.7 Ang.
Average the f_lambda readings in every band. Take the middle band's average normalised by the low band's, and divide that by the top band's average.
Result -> 0.76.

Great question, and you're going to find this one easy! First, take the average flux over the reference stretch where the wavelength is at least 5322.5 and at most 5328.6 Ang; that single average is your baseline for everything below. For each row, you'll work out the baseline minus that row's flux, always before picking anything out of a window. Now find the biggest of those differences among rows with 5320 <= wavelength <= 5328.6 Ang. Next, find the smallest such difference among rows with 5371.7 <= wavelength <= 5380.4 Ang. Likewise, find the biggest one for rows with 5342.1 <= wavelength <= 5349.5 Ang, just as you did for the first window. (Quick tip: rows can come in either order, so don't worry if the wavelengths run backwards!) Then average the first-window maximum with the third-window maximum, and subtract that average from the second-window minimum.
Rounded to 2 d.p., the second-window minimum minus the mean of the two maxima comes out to -0.14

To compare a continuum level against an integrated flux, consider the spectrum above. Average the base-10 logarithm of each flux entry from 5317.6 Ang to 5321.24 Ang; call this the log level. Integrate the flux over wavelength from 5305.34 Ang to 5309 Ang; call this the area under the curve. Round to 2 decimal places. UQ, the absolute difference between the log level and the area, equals 4.35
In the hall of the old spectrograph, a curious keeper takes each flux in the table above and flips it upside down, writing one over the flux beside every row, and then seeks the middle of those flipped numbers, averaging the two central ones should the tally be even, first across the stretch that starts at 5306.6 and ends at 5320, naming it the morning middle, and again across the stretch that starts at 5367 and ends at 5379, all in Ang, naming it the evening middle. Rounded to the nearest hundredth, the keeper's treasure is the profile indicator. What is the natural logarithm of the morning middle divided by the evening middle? -0.12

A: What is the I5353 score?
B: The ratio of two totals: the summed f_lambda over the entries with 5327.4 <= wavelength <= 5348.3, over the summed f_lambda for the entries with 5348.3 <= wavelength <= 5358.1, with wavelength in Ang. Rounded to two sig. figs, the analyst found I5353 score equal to 1.9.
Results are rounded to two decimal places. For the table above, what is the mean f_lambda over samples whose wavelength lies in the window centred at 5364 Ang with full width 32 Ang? 1.22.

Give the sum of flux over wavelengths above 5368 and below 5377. 8.0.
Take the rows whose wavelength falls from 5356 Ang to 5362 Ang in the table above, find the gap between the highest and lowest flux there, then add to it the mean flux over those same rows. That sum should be 1.44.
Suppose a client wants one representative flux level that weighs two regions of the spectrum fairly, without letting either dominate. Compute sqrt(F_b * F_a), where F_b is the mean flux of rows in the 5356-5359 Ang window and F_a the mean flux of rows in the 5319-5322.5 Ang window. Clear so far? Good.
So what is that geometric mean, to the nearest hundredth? 1.31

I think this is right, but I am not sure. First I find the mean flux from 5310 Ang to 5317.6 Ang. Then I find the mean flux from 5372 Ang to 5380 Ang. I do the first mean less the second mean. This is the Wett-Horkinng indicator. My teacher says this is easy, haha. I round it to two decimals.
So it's 0.11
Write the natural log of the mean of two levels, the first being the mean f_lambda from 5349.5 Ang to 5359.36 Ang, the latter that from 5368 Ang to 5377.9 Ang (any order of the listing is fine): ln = 0.213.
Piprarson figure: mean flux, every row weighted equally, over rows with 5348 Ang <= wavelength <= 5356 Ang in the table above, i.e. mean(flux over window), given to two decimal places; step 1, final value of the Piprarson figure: 1.28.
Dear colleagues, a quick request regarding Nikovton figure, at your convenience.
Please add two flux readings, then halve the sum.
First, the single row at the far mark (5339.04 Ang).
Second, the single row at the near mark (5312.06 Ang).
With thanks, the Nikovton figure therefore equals 1.24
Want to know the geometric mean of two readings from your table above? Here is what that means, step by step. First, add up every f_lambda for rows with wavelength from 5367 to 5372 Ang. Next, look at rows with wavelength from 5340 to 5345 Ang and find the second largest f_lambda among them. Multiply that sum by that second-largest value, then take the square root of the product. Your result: 2.33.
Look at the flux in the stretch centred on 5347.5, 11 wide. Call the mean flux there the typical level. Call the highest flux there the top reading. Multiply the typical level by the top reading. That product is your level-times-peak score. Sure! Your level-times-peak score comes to 1.61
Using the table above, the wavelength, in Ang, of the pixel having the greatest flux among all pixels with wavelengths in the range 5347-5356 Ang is 5355.04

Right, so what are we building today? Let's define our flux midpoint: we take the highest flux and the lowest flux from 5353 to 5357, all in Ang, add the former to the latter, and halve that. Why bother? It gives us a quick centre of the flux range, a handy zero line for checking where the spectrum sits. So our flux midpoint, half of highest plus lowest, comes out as 1.35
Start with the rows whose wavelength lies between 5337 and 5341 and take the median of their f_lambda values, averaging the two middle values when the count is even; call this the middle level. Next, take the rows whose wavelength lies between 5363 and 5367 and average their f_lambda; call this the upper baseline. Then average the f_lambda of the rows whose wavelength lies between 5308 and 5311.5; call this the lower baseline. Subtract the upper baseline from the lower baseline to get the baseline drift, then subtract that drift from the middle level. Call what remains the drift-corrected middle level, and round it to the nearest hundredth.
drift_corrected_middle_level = 1.06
